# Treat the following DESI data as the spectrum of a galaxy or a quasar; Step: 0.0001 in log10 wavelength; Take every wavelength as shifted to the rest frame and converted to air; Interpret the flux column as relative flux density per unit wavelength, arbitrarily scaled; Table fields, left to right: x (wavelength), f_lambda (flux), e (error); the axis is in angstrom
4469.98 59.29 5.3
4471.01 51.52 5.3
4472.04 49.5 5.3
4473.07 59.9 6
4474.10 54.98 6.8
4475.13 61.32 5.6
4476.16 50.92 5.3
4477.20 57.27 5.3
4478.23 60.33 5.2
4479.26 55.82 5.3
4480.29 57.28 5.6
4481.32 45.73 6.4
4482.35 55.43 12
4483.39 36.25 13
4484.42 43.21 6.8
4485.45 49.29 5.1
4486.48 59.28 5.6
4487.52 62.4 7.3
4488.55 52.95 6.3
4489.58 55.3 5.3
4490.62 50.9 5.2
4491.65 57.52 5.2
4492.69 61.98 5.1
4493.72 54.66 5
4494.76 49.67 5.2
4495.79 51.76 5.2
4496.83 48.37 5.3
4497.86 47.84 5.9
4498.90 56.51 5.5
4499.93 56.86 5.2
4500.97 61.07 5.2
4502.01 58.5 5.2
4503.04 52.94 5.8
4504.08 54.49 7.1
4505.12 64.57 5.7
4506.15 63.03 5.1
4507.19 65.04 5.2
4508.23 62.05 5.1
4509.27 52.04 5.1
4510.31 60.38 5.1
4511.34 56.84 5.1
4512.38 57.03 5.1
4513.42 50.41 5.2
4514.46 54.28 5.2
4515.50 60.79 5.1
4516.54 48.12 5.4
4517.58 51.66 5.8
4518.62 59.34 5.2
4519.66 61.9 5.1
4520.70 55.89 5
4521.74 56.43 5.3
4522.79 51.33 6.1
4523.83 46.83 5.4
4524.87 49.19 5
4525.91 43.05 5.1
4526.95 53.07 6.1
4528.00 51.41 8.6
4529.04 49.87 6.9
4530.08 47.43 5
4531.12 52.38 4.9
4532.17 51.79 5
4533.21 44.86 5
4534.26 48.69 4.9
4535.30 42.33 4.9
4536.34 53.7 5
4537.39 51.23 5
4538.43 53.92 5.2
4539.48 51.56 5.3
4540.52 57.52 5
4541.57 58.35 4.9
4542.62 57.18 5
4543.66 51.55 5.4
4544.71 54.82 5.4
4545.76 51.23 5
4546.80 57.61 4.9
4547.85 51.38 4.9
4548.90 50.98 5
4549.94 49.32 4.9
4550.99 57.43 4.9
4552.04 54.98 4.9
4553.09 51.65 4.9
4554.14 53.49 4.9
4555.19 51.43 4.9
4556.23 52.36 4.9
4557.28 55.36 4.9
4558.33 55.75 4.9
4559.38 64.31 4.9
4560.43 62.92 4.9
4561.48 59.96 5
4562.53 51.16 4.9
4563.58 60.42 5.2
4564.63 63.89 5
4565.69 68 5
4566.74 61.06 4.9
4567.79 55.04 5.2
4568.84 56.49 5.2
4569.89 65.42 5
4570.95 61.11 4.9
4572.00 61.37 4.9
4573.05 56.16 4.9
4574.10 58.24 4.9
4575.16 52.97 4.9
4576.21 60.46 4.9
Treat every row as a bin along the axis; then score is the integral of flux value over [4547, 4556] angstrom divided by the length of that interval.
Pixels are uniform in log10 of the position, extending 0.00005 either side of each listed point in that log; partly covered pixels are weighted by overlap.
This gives 52.8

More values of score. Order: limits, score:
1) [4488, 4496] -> 54.5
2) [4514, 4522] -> 56.1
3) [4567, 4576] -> 58.5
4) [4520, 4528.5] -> 51.1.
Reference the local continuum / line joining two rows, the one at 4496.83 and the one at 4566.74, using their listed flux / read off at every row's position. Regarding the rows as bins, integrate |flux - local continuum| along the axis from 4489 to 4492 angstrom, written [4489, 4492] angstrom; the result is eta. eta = 21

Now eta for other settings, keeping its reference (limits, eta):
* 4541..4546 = 15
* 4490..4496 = 41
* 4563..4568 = 16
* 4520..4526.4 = 32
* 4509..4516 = 36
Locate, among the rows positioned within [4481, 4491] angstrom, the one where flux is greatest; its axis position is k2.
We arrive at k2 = 4487.52 angstrom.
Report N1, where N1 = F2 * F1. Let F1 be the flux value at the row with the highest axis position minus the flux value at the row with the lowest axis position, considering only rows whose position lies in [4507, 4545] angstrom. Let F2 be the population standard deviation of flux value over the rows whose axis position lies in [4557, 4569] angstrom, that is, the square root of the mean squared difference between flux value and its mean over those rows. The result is -48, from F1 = -10.2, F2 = 4.7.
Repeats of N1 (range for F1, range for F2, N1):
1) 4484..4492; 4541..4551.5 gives 47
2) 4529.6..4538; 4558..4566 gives 19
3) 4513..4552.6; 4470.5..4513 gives 27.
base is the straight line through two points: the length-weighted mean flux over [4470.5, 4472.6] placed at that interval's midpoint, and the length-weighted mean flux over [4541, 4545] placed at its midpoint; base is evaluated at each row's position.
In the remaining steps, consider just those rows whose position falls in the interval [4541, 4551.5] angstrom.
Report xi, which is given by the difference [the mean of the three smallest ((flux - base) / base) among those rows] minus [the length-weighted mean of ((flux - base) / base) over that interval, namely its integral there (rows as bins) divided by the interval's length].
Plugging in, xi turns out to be -0.065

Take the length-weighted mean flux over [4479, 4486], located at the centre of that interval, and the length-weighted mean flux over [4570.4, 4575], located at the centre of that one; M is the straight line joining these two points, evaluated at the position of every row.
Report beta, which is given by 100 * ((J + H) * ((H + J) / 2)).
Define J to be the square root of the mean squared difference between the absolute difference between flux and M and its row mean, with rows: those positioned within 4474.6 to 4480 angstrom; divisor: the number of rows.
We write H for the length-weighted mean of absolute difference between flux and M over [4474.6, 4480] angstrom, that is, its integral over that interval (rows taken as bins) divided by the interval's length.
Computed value 7875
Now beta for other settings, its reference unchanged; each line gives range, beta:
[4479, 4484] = 5814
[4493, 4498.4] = 805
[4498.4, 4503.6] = 4063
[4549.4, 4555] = 1664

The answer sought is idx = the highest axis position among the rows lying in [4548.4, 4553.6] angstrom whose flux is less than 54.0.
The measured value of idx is 4553.09 angstrom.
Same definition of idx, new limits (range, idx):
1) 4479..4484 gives 4483.39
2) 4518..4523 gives 4522.79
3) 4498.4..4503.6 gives 4503.04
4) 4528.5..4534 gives 4533.21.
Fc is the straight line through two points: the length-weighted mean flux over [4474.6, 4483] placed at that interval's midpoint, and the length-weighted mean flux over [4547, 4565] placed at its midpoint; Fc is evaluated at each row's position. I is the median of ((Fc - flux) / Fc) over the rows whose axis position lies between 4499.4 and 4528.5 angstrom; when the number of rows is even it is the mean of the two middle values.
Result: -0.01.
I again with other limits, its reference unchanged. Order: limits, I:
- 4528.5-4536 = 0.12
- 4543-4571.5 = 0.01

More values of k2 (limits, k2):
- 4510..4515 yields 4510.31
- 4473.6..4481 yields 4475.13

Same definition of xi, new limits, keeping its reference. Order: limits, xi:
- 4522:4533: -0.071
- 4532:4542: -0.106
